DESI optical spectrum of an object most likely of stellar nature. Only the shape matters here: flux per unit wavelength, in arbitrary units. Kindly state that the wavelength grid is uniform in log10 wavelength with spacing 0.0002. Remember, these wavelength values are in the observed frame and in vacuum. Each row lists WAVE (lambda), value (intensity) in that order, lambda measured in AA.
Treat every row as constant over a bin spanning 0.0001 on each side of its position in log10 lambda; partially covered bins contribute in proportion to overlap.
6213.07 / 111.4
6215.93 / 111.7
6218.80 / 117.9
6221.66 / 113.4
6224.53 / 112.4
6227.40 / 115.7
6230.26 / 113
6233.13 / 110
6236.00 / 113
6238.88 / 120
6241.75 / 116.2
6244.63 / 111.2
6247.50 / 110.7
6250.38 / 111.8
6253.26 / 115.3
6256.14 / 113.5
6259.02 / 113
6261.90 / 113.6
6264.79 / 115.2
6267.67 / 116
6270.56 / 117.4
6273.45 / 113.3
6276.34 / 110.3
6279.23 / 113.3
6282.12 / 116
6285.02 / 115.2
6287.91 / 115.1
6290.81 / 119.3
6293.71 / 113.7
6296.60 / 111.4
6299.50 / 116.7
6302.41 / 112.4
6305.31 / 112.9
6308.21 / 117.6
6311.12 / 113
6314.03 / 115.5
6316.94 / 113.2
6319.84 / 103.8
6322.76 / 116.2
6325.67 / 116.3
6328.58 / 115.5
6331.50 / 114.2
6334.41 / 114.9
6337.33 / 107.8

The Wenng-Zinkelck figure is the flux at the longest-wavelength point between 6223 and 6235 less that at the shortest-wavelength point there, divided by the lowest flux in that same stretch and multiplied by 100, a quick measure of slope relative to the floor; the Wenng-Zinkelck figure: -2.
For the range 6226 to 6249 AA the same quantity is -5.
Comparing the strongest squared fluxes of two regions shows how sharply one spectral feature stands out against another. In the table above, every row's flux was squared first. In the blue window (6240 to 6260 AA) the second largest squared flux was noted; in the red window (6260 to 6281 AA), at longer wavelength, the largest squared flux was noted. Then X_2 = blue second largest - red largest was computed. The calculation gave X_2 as -489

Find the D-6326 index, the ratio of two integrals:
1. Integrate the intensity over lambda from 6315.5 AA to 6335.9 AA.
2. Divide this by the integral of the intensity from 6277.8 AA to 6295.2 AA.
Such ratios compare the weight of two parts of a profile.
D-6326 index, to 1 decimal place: 1.2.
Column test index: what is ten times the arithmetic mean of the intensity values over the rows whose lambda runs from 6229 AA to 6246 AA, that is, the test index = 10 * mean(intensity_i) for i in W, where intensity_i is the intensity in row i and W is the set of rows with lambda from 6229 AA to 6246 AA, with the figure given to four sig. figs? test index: 1139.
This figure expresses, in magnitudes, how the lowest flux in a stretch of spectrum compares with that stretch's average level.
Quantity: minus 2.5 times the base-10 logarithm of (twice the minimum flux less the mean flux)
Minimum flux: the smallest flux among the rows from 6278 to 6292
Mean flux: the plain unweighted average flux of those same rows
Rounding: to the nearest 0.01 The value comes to -5.11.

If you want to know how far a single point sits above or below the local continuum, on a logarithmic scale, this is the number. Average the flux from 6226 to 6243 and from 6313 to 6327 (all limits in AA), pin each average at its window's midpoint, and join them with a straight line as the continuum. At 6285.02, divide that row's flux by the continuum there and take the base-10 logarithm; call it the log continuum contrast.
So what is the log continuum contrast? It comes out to 0.006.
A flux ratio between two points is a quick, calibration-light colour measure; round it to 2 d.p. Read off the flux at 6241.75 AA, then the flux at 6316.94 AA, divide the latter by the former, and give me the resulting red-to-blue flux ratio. 0.97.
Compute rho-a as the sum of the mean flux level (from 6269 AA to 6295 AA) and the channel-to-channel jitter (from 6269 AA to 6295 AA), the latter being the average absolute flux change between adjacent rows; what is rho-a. 118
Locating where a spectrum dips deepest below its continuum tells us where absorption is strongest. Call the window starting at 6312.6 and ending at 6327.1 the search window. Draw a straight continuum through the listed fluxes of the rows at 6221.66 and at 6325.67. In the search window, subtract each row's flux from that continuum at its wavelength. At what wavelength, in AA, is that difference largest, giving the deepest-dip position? 6319.84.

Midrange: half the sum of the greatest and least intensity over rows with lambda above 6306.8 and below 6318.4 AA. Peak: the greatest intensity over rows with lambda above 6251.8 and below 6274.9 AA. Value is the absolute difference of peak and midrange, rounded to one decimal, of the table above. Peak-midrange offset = 2.1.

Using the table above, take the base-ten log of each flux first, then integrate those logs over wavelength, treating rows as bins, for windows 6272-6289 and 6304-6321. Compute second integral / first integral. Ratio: 1.00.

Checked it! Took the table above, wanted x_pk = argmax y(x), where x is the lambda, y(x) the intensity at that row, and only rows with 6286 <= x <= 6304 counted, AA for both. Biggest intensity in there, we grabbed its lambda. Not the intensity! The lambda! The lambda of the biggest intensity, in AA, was 6290.81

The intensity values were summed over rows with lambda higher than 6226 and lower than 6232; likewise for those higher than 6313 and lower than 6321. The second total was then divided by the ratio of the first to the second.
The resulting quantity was 483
